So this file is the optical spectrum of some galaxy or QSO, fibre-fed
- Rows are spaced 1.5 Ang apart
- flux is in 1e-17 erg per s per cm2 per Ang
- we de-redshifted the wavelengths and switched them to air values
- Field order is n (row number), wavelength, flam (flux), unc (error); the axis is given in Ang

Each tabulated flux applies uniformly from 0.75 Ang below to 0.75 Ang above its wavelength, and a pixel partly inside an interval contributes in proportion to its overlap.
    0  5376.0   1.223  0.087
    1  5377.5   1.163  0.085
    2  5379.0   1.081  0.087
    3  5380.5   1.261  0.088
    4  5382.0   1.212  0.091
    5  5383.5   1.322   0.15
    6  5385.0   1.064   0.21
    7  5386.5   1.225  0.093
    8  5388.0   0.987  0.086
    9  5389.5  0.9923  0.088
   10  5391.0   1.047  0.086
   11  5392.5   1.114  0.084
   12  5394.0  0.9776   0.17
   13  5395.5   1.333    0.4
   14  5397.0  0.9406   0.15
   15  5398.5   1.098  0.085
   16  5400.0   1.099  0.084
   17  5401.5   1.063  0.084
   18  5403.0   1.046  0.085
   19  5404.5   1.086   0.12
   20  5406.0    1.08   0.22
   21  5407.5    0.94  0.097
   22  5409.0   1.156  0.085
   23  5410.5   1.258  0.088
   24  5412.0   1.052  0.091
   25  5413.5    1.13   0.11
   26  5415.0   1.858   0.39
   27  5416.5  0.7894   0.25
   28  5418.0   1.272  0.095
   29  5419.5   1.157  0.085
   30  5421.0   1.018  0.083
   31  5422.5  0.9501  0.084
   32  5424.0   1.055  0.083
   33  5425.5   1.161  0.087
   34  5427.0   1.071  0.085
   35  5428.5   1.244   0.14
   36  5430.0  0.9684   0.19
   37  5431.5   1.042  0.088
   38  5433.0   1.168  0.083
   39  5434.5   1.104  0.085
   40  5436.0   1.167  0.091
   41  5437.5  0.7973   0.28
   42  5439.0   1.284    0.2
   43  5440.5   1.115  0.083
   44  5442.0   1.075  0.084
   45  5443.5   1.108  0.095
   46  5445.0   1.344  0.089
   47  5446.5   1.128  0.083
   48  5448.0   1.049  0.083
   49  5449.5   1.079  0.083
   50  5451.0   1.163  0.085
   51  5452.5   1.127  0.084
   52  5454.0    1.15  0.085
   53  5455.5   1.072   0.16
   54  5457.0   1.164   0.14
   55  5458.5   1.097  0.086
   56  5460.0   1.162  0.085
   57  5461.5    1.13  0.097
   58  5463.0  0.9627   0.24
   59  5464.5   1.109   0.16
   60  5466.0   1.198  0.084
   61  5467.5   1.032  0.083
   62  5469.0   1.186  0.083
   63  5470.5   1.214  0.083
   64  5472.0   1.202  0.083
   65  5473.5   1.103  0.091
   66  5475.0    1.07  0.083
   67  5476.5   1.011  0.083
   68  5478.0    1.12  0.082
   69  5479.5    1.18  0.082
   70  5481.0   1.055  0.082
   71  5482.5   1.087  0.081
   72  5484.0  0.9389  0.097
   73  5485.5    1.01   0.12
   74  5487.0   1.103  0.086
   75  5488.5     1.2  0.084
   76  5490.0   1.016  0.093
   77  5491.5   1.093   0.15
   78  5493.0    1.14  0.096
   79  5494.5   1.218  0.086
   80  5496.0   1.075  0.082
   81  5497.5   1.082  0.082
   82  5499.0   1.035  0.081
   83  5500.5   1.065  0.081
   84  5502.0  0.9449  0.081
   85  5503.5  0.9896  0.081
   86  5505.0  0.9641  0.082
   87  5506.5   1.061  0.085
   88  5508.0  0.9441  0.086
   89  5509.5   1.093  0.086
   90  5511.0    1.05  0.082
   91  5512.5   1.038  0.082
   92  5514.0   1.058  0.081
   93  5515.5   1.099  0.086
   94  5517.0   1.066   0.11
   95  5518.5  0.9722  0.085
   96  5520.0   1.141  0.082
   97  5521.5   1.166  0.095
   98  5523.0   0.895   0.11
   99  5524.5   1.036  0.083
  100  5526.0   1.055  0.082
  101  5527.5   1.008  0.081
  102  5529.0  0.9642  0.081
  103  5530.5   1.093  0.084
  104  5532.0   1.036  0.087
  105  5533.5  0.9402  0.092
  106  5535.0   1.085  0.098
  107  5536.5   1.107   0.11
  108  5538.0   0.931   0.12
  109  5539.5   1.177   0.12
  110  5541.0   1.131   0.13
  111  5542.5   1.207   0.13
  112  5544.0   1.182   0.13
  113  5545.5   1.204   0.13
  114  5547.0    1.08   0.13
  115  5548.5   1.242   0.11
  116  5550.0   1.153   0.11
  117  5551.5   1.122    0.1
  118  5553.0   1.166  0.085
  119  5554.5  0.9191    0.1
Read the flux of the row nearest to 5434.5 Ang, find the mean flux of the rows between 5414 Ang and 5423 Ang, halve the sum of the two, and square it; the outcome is 1.30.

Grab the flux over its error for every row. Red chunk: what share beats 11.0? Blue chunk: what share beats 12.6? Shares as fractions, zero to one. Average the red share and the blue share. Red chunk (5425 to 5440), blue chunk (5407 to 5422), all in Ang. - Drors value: 0.50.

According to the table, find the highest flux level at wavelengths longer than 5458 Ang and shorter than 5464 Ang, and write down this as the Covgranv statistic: 1.162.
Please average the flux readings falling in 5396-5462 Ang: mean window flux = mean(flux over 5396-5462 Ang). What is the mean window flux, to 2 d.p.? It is 1.11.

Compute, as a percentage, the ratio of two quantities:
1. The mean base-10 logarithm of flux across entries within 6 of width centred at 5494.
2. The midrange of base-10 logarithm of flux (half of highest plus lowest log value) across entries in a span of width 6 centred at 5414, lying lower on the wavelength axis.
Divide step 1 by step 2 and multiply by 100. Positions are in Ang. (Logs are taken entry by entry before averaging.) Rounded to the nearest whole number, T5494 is 64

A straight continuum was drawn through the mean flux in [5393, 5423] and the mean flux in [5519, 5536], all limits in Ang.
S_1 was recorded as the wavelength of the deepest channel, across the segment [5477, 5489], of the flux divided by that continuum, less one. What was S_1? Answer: 5484.0 Ang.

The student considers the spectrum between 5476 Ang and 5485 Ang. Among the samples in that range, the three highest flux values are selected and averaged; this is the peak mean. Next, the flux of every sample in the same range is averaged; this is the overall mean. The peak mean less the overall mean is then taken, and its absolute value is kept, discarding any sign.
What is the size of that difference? 0.064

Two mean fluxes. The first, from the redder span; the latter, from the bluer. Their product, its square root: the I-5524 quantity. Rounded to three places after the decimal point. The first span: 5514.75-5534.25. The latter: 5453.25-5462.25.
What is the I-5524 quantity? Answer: 1.082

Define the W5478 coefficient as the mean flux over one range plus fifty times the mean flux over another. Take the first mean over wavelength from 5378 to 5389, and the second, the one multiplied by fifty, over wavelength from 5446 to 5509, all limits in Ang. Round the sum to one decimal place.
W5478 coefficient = 55.6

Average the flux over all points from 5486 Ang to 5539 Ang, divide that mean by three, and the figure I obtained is 0.350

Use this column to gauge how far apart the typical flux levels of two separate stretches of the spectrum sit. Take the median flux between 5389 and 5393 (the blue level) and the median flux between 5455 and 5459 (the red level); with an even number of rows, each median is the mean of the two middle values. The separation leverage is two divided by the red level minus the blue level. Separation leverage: 40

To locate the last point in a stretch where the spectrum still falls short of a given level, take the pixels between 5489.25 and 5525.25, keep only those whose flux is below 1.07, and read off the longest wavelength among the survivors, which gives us 5524.5 Ang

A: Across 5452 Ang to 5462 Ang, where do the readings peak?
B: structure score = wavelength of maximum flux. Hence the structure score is 5457.0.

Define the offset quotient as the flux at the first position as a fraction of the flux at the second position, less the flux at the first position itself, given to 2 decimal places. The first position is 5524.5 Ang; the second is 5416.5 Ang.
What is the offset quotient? 0.28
